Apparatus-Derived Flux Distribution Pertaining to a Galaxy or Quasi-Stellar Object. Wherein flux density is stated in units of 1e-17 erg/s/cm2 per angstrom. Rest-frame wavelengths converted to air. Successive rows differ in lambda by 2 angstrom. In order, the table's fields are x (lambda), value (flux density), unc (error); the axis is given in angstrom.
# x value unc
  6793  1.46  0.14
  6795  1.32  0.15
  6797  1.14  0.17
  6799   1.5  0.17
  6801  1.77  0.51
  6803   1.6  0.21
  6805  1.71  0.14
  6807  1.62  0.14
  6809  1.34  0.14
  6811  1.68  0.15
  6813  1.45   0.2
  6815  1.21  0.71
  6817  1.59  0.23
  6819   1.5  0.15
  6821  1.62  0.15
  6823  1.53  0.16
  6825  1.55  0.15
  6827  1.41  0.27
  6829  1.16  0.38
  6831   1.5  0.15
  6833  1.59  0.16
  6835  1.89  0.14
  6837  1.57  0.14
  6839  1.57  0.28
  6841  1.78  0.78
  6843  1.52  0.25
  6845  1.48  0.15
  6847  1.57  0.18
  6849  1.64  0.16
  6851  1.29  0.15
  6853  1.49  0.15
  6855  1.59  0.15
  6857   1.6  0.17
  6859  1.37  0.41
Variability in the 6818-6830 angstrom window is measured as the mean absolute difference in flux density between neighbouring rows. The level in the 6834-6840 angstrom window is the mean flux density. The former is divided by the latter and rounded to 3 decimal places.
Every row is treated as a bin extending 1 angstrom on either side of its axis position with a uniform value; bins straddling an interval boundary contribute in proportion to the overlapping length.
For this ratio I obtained 0.074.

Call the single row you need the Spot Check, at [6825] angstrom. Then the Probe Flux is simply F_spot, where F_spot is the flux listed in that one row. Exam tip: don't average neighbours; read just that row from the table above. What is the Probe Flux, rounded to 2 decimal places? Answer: 1.55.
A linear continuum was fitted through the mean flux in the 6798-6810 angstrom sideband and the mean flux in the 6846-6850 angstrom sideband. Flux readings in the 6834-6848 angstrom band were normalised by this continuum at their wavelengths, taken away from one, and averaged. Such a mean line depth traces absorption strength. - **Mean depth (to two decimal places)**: -0.01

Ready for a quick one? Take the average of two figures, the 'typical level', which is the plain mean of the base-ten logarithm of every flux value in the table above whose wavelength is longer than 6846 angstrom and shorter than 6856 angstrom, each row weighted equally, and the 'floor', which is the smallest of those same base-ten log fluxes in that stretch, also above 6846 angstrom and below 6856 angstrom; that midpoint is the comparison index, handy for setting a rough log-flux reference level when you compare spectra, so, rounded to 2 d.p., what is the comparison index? 0.14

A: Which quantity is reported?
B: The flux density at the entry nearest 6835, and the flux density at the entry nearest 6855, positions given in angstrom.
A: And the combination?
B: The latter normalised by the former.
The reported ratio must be 0.84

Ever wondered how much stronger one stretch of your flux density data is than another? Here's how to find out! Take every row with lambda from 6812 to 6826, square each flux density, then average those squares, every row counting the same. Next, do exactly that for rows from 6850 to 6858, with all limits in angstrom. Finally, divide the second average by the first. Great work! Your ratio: 1.00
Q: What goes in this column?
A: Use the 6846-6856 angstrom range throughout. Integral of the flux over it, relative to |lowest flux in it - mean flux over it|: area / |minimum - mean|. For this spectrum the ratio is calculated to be 67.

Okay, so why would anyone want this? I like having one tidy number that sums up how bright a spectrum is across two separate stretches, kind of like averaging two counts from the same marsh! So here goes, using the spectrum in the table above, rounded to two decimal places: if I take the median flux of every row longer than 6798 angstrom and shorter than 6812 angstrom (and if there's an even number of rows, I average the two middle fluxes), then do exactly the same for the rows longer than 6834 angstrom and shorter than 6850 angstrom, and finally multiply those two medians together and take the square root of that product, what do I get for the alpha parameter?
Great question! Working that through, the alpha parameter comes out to 1.59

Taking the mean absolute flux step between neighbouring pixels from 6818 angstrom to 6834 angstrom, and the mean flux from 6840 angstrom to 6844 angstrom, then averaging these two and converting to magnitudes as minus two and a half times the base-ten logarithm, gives 0.114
